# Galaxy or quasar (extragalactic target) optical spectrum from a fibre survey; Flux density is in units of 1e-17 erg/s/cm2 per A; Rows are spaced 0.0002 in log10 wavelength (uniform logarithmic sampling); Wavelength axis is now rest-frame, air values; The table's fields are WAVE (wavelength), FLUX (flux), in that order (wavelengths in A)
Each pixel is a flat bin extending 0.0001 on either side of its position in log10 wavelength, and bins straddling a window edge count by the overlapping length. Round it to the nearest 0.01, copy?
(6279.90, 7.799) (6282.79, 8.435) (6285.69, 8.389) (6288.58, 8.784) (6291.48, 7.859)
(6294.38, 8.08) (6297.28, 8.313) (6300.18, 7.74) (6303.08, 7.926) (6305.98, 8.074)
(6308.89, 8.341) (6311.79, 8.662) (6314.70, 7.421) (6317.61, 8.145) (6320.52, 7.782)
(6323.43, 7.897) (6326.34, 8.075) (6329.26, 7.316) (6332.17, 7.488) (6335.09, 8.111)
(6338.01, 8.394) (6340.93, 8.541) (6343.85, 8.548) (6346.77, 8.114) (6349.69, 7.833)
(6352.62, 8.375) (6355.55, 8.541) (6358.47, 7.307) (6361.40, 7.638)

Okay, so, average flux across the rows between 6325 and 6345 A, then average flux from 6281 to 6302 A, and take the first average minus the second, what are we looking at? -0.16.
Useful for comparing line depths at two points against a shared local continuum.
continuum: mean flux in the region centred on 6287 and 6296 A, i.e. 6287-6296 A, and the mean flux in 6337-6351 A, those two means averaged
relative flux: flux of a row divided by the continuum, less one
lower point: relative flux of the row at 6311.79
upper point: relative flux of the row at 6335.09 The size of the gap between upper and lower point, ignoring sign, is 0.067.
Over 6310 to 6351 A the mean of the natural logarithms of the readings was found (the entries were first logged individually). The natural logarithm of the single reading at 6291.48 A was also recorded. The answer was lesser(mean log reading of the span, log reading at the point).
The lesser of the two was 2.06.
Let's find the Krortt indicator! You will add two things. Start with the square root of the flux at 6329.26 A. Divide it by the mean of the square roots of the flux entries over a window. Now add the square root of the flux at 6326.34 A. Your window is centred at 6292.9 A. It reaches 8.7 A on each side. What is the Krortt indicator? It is 3.79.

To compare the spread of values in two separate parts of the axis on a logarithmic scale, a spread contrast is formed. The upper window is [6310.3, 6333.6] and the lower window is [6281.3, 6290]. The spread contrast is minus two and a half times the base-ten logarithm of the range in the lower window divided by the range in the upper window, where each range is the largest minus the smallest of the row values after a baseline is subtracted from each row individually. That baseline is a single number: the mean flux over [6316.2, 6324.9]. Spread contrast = 1.3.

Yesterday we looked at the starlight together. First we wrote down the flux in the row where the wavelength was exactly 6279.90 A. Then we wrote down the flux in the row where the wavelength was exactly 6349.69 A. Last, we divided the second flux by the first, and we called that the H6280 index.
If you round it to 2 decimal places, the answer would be 1.00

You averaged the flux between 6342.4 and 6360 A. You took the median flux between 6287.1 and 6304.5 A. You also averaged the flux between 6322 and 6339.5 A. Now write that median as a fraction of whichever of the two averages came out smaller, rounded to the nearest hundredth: 1.02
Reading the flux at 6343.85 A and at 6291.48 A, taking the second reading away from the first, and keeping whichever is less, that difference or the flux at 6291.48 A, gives 0.7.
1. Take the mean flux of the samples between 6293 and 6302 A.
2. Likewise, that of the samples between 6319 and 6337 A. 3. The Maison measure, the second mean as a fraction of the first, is 0.97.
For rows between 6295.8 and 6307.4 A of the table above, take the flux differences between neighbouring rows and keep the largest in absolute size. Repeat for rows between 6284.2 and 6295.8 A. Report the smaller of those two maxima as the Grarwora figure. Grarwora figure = 0.57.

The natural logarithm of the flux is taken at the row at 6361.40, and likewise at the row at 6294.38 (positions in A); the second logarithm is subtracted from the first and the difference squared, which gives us 0.0032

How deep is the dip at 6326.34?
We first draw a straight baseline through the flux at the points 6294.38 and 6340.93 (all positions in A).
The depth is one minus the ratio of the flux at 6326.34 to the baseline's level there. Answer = 0.038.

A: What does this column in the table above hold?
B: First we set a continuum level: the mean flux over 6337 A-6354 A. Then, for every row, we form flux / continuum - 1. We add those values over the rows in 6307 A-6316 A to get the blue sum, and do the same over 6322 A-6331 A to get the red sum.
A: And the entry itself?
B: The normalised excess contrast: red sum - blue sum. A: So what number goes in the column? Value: -0.14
